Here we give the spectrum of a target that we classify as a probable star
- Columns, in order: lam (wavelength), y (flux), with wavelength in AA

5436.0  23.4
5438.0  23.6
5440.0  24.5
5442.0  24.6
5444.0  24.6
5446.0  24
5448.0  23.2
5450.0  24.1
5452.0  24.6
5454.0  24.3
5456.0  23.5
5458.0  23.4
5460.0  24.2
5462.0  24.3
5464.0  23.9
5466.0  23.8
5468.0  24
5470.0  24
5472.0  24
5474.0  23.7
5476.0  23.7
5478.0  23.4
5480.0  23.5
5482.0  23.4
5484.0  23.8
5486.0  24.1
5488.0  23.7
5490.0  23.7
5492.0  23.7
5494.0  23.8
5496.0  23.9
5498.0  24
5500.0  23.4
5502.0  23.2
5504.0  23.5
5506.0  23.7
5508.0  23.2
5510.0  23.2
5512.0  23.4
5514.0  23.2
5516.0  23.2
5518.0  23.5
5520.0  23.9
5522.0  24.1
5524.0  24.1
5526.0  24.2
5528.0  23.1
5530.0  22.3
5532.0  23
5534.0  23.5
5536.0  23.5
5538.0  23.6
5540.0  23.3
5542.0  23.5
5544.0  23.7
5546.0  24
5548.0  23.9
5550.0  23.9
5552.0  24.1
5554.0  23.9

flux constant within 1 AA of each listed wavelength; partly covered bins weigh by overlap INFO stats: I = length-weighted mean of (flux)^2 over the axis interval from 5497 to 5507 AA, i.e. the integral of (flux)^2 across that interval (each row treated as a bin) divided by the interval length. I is 555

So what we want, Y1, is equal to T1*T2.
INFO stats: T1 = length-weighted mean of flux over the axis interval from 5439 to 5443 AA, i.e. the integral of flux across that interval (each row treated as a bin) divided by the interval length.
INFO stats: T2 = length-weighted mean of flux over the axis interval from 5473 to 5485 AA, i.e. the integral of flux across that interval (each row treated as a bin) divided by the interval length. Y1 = 579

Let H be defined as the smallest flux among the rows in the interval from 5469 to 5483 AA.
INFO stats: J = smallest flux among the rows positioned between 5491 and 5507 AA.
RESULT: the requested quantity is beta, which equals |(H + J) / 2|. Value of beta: 23.3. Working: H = 23.4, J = 23.2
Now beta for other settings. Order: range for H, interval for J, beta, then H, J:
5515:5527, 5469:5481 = 23.3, 23.2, 23.4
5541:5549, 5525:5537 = 22.9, 23.5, 22.3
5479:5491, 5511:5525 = 23.3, 23.4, 23.2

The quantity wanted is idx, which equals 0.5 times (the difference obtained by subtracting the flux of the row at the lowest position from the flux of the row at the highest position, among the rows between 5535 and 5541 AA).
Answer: -0.10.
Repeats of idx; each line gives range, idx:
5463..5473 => 0.05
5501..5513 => 0.10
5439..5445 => 0.05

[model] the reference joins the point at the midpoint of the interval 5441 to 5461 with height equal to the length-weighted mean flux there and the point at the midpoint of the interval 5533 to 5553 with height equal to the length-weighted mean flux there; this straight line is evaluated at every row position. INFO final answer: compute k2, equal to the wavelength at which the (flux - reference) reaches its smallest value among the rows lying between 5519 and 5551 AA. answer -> 5530.0 AA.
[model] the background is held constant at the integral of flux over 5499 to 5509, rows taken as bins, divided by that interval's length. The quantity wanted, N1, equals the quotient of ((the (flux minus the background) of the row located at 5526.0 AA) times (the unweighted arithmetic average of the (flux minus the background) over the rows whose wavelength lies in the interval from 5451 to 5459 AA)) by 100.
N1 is 0.004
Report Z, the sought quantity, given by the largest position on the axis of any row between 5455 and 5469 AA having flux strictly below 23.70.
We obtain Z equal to 5458.0 AA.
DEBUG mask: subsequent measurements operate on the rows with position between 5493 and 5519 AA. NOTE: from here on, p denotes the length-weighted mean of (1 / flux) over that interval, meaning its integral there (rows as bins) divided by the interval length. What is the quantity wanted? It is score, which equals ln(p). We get -3.16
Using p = 0.0426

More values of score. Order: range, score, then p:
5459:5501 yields -3.17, 0.0420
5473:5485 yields -3.16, 0.0424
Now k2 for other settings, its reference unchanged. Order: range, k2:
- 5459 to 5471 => 5466.0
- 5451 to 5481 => 5458.0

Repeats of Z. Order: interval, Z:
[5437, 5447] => 5438.0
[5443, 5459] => 5458.0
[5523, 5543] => 5542.0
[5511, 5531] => 5530.0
